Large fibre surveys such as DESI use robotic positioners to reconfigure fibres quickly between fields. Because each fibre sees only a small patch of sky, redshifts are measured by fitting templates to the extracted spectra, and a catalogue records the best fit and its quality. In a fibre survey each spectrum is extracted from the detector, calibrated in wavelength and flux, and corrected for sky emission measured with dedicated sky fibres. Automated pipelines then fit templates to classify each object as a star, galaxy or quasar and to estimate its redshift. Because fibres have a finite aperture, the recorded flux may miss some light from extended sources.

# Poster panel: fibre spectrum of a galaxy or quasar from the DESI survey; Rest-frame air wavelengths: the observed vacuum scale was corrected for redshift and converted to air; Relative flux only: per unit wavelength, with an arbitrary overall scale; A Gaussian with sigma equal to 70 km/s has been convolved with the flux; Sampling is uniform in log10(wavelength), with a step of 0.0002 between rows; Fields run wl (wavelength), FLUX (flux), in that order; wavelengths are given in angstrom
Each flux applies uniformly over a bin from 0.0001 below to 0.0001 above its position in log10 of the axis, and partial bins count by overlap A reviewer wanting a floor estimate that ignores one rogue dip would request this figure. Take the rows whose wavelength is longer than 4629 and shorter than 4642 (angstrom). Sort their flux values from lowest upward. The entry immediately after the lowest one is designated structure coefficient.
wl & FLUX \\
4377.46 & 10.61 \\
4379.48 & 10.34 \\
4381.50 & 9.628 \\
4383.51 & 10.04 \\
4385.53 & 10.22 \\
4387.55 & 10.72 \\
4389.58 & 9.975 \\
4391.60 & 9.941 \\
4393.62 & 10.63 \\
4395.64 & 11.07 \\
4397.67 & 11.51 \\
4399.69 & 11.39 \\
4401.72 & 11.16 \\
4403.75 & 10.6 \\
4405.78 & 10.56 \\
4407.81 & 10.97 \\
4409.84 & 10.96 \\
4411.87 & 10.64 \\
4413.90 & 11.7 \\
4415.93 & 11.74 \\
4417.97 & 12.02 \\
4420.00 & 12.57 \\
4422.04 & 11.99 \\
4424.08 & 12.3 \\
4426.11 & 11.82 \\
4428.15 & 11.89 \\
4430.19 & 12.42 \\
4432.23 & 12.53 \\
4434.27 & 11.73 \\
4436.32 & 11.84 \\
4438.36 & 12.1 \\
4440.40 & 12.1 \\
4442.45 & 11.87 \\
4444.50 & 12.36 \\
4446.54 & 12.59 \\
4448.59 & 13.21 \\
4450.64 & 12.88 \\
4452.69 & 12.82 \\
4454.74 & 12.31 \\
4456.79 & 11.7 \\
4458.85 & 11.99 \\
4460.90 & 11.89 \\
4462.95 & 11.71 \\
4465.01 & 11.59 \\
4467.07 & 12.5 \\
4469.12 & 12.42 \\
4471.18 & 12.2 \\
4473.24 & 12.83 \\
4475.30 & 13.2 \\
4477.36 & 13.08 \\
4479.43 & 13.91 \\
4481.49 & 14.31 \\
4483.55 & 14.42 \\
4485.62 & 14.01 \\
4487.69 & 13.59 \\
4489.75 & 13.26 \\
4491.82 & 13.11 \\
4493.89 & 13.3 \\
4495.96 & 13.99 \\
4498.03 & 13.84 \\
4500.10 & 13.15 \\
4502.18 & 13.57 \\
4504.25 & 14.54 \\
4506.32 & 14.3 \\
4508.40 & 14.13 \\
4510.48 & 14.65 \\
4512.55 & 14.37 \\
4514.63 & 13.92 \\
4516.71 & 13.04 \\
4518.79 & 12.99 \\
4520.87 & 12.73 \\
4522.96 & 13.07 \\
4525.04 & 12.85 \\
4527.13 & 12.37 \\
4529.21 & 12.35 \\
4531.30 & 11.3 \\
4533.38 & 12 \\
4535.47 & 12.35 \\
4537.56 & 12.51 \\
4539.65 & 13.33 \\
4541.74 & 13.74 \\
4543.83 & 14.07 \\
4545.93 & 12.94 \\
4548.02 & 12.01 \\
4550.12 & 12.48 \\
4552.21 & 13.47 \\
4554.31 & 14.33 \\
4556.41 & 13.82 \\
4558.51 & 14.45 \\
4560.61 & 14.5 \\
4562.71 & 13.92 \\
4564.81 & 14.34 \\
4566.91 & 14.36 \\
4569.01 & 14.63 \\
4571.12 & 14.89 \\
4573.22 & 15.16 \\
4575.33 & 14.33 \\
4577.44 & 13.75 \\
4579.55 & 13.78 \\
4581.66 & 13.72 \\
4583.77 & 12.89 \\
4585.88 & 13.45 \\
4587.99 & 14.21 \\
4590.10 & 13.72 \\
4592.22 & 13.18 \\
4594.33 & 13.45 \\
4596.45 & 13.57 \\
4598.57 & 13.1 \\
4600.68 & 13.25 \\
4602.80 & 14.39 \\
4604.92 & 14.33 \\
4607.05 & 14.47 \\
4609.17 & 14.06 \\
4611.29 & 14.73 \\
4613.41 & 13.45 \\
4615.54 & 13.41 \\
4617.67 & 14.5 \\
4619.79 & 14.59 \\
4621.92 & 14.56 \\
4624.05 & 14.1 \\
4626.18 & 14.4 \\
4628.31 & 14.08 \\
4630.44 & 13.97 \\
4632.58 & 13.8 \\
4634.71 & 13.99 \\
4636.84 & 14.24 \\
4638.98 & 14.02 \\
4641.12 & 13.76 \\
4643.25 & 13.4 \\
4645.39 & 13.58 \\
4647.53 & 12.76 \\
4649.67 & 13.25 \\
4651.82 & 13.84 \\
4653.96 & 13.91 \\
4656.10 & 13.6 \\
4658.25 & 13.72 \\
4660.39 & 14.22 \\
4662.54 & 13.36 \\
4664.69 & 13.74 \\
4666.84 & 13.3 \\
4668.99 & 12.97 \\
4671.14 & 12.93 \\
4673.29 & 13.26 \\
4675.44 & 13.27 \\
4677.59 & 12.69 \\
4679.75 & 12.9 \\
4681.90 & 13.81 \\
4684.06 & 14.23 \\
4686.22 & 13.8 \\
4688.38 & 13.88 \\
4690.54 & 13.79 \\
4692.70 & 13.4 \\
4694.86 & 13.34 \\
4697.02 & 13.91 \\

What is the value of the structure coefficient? 13.8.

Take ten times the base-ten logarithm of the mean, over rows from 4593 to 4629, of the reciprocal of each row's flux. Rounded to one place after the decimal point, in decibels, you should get -11.5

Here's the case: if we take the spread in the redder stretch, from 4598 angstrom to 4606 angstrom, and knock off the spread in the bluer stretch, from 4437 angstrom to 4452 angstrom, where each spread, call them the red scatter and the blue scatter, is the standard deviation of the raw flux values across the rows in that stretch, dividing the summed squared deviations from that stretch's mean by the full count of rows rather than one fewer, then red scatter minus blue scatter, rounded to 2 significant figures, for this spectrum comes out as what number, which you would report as 0.15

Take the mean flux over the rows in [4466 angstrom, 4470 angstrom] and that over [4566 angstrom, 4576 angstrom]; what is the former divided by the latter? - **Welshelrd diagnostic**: 0.849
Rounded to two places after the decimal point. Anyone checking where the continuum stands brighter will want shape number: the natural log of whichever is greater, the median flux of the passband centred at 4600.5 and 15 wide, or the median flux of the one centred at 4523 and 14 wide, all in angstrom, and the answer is 2.61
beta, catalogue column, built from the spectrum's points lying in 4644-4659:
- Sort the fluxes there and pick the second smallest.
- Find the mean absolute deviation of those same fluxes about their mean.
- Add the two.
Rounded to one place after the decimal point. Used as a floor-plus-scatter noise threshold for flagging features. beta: 13.5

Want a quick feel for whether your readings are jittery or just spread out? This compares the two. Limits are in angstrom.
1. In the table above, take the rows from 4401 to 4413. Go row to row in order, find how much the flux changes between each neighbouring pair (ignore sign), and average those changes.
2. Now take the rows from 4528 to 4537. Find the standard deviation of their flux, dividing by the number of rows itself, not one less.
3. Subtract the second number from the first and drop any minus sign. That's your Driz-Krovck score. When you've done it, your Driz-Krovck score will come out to 0.16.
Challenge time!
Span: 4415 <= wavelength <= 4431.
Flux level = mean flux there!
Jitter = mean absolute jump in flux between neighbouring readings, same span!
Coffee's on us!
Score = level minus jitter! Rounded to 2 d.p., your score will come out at 11.69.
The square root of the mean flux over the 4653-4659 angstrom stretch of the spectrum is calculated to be 3.71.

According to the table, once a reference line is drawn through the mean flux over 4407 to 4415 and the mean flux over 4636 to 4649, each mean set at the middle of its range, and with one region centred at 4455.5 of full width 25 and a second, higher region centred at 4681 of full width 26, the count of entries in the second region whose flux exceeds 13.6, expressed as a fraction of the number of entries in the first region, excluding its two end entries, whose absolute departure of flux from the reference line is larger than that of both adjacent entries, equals 2.5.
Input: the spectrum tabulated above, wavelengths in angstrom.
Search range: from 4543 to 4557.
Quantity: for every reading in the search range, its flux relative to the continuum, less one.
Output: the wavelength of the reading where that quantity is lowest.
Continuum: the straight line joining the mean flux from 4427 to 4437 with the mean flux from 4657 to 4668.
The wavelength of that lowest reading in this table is 4548.02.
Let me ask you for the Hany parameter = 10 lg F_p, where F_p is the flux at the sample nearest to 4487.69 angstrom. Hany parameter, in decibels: 11.33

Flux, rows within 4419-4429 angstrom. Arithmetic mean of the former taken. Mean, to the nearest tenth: 12.1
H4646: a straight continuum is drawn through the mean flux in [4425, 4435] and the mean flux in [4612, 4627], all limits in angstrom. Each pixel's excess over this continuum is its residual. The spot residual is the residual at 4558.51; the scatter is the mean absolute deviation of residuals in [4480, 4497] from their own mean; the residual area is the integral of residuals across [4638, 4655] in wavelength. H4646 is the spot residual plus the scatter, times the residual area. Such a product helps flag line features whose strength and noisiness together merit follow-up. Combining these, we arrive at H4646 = -21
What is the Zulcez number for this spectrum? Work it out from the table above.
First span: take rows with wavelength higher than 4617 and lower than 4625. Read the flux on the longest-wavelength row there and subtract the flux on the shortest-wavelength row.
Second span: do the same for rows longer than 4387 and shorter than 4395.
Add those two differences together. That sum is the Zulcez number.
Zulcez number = -0.5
